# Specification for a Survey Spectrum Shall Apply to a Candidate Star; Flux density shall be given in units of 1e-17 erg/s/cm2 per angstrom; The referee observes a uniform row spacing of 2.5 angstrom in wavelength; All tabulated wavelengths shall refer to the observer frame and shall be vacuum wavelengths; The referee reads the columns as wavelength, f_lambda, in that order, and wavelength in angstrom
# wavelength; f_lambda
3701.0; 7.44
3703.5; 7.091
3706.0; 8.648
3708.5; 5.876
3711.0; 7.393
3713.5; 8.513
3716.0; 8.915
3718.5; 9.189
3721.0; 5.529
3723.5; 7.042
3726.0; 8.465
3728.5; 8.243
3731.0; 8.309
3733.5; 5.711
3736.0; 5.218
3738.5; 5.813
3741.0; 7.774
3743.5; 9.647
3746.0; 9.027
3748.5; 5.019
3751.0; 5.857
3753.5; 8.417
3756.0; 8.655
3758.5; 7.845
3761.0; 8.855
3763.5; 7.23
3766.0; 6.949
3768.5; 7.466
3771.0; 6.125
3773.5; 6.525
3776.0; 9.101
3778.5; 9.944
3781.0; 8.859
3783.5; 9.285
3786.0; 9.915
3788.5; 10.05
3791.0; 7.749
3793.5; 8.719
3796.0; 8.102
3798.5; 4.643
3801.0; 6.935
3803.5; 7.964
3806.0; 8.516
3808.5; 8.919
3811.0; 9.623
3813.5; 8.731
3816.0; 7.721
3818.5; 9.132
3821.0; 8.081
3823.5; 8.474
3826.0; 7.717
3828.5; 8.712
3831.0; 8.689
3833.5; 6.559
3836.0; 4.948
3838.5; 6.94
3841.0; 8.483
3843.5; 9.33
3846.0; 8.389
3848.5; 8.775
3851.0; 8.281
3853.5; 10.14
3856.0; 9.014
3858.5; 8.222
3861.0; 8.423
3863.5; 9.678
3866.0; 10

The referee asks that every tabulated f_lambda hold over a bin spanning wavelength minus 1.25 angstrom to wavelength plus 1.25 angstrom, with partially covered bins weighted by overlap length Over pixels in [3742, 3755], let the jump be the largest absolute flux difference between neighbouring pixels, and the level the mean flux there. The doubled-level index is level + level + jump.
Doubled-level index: 19.2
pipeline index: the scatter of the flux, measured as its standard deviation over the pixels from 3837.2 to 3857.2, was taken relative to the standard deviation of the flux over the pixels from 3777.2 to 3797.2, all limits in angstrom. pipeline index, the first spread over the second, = 1.06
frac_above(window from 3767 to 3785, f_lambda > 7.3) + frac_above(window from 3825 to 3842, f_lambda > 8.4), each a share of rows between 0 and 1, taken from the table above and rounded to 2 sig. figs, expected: 1.1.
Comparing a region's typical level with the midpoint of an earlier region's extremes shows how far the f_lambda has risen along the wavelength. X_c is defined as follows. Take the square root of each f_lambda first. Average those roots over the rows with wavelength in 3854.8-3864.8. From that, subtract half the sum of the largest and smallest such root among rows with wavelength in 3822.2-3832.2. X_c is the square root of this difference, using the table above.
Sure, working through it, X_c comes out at 0.3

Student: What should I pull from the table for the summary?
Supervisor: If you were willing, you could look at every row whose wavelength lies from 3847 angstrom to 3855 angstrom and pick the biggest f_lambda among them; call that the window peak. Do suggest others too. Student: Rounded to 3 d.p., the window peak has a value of 10.140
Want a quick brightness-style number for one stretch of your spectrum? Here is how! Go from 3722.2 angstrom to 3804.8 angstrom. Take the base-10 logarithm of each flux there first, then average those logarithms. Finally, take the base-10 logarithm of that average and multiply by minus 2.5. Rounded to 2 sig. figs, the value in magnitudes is 0.14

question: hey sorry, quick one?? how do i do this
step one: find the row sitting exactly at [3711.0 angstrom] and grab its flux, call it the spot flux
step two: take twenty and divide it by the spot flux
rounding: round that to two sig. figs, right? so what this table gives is 2.7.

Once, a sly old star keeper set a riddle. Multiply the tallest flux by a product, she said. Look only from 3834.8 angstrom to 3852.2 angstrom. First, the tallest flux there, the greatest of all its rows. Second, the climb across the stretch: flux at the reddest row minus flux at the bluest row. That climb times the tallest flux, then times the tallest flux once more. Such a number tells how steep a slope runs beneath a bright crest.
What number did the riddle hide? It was 290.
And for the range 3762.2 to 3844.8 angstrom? 212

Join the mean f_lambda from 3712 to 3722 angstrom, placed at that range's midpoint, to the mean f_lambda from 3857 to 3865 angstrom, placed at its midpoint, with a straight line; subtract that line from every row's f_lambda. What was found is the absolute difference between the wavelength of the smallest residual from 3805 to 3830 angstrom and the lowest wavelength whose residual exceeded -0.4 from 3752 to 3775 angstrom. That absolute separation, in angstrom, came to 72.5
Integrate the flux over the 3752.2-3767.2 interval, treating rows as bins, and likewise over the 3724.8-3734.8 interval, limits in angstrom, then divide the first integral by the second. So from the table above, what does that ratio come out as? 1.56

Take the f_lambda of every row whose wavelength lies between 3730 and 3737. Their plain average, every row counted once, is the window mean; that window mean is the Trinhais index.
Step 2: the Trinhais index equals 6.4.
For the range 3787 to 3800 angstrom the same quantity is 7.9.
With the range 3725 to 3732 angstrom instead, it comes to 8.3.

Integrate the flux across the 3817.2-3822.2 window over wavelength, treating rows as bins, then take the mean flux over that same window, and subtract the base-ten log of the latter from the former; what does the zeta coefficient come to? 42.1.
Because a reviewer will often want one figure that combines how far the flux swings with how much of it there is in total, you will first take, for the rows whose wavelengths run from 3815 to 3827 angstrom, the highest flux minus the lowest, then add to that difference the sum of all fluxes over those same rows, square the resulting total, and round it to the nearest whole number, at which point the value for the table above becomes 1810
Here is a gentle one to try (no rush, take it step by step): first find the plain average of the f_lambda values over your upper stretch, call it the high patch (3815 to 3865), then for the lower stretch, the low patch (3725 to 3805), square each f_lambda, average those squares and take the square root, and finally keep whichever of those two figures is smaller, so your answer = 7.9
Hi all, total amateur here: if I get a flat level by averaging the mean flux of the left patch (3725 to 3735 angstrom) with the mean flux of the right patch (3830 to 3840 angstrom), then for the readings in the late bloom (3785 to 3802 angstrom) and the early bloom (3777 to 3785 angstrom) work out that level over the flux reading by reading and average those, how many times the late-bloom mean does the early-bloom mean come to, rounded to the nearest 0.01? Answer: 0.81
